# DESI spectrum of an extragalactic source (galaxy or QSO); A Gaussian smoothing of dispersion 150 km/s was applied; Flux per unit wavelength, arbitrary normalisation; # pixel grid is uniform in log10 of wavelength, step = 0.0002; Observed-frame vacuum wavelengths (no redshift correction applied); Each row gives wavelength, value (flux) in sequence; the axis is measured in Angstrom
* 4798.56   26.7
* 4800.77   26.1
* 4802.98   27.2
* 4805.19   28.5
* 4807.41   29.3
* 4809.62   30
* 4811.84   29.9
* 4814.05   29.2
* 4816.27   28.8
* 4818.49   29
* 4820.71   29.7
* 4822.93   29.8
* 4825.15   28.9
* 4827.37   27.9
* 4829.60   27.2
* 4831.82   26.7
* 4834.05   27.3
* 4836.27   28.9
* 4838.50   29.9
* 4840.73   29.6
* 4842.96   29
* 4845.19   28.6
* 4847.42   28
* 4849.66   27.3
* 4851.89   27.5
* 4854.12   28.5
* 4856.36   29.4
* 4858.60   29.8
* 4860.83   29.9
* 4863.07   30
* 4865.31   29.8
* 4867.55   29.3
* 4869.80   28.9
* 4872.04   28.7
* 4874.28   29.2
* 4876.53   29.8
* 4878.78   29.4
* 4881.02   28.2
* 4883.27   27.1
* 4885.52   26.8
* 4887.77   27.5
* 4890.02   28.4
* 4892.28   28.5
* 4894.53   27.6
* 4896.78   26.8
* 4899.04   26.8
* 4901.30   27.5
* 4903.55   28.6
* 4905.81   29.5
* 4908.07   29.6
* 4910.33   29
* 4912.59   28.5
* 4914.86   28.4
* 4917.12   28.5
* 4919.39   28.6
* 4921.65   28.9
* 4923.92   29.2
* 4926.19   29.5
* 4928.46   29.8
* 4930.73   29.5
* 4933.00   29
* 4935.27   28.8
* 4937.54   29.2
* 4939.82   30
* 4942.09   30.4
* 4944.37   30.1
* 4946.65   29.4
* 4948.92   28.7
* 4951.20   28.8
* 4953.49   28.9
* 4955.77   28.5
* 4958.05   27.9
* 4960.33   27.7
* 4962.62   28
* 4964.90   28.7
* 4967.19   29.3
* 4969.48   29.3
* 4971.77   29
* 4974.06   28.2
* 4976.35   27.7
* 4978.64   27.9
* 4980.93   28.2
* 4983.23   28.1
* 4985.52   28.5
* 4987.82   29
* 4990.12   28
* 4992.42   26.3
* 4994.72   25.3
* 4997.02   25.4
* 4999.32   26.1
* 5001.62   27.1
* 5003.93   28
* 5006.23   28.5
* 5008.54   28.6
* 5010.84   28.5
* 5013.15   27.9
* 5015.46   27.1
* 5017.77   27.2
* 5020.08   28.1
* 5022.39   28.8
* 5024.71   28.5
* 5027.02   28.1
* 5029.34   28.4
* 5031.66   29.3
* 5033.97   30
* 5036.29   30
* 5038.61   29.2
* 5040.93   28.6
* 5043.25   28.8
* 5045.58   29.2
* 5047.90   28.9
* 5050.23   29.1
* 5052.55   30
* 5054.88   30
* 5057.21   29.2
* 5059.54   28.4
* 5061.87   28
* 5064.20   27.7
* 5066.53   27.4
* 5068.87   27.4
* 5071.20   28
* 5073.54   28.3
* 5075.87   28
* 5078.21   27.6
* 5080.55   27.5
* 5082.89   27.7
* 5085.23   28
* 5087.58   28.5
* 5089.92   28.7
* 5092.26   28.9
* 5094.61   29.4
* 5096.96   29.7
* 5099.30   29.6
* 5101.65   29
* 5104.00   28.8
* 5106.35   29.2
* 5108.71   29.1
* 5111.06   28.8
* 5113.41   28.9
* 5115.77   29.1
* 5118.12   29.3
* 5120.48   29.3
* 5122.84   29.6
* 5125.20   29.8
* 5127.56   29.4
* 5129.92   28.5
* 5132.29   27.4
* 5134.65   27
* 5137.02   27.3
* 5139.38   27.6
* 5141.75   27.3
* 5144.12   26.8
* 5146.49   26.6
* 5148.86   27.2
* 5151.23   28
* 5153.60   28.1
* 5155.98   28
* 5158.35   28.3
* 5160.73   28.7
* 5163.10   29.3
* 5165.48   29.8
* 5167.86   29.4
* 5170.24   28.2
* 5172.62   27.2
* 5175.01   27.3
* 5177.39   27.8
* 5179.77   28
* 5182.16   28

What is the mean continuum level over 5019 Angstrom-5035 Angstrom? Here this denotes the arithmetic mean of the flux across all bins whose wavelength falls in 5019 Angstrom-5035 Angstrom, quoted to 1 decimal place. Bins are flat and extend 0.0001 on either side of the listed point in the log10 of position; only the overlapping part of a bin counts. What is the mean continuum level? 28.7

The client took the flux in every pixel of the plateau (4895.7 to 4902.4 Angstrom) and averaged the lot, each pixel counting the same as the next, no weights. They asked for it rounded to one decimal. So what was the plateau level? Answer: 27.0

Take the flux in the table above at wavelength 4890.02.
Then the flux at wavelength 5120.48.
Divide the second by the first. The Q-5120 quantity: 1.03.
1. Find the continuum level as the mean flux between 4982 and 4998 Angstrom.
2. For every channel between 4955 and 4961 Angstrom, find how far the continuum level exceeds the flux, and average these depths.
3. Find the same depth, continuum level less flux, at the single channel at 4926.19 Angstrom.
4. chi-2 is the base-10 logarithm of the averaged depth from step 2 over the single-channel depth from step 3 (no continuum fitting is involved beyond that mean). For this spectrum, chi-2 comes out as -0.5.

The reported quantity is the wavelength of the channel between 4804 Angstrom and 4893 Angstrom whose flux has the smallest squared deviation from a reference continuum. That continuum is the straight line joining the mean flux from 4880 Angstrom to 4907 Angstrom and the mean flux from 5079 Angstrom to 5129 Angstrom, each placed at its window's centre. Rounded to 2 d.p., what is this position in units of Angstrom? 4851.89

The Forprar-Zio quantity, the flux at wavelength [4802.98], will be 27.2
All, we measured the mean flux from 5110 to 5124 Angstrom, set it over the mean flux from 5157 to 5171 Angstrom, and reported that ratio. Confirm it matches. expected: 1.01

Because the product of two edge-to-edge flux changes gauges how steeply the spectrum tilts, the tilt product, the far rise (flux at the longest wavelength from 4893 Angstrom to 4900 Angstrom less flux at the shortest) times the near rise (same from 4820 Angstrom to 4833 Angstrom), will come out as 2.4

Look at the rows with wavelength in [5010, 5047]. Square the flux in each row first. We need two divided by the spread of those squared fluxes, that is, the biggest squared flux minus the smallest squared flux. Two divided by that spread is 0.0121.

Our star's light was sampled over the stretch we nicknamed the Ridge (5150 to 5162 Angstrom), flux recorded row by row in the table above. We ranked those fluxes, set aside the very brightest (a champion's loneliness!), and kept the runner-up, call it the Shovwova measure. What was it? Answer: 28.3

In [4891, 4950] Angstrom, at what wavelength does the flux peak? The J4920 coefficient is 4942.09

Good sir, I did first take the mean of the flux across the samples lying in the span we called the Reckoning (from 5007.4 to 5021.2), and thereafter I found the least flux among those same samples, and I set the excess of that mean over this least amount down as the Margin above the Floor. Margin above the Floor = 0.8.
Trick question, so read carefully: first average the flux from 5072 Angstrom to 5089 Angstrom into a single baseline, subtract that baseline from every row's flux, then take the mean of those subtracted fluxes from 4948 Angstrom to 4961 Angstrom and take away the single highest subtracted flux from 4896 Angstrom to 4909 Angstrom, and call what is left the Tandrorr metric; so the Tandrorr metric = -1.2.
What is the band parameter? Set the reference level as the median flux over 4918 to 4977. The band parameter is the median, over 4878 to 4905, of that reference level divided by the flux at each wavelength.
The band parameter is 1.05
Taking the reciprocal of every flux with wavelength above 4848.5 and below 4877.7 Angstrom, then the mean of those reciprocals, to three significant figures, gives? 0.0344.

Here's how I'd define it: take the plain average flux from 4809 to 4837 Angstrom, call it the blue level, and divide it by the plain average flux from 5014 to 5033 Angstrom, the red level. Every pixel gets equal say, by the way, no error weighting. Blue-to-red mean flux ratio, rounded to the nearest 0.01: 1.02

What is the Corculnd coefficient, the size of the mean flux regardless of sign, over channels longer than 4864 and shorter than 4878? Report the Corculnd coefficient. 29.28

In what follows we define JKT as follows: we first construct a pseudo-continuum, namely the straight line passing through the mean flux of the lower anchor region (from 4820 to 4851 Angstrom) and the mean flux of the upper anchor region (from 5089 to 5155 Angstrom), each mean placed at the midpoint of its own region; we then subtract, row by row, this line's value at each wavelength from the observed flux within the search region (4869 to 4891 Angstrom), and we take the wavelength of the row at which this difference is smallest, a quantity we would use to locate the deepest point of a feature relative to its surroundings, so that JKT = 4885.52 Angstrom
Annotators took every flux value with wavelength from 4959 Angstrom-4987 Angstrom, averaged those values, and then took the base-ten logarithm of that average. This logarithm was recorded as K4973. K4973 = 1.45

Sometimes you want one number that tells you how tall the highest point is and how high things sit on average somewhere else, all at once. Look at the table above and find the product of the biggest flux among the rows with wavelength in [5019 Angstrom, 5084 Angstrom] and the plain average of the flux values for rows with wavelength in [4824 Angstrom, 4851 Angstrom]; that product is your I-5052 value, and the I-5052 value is 848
